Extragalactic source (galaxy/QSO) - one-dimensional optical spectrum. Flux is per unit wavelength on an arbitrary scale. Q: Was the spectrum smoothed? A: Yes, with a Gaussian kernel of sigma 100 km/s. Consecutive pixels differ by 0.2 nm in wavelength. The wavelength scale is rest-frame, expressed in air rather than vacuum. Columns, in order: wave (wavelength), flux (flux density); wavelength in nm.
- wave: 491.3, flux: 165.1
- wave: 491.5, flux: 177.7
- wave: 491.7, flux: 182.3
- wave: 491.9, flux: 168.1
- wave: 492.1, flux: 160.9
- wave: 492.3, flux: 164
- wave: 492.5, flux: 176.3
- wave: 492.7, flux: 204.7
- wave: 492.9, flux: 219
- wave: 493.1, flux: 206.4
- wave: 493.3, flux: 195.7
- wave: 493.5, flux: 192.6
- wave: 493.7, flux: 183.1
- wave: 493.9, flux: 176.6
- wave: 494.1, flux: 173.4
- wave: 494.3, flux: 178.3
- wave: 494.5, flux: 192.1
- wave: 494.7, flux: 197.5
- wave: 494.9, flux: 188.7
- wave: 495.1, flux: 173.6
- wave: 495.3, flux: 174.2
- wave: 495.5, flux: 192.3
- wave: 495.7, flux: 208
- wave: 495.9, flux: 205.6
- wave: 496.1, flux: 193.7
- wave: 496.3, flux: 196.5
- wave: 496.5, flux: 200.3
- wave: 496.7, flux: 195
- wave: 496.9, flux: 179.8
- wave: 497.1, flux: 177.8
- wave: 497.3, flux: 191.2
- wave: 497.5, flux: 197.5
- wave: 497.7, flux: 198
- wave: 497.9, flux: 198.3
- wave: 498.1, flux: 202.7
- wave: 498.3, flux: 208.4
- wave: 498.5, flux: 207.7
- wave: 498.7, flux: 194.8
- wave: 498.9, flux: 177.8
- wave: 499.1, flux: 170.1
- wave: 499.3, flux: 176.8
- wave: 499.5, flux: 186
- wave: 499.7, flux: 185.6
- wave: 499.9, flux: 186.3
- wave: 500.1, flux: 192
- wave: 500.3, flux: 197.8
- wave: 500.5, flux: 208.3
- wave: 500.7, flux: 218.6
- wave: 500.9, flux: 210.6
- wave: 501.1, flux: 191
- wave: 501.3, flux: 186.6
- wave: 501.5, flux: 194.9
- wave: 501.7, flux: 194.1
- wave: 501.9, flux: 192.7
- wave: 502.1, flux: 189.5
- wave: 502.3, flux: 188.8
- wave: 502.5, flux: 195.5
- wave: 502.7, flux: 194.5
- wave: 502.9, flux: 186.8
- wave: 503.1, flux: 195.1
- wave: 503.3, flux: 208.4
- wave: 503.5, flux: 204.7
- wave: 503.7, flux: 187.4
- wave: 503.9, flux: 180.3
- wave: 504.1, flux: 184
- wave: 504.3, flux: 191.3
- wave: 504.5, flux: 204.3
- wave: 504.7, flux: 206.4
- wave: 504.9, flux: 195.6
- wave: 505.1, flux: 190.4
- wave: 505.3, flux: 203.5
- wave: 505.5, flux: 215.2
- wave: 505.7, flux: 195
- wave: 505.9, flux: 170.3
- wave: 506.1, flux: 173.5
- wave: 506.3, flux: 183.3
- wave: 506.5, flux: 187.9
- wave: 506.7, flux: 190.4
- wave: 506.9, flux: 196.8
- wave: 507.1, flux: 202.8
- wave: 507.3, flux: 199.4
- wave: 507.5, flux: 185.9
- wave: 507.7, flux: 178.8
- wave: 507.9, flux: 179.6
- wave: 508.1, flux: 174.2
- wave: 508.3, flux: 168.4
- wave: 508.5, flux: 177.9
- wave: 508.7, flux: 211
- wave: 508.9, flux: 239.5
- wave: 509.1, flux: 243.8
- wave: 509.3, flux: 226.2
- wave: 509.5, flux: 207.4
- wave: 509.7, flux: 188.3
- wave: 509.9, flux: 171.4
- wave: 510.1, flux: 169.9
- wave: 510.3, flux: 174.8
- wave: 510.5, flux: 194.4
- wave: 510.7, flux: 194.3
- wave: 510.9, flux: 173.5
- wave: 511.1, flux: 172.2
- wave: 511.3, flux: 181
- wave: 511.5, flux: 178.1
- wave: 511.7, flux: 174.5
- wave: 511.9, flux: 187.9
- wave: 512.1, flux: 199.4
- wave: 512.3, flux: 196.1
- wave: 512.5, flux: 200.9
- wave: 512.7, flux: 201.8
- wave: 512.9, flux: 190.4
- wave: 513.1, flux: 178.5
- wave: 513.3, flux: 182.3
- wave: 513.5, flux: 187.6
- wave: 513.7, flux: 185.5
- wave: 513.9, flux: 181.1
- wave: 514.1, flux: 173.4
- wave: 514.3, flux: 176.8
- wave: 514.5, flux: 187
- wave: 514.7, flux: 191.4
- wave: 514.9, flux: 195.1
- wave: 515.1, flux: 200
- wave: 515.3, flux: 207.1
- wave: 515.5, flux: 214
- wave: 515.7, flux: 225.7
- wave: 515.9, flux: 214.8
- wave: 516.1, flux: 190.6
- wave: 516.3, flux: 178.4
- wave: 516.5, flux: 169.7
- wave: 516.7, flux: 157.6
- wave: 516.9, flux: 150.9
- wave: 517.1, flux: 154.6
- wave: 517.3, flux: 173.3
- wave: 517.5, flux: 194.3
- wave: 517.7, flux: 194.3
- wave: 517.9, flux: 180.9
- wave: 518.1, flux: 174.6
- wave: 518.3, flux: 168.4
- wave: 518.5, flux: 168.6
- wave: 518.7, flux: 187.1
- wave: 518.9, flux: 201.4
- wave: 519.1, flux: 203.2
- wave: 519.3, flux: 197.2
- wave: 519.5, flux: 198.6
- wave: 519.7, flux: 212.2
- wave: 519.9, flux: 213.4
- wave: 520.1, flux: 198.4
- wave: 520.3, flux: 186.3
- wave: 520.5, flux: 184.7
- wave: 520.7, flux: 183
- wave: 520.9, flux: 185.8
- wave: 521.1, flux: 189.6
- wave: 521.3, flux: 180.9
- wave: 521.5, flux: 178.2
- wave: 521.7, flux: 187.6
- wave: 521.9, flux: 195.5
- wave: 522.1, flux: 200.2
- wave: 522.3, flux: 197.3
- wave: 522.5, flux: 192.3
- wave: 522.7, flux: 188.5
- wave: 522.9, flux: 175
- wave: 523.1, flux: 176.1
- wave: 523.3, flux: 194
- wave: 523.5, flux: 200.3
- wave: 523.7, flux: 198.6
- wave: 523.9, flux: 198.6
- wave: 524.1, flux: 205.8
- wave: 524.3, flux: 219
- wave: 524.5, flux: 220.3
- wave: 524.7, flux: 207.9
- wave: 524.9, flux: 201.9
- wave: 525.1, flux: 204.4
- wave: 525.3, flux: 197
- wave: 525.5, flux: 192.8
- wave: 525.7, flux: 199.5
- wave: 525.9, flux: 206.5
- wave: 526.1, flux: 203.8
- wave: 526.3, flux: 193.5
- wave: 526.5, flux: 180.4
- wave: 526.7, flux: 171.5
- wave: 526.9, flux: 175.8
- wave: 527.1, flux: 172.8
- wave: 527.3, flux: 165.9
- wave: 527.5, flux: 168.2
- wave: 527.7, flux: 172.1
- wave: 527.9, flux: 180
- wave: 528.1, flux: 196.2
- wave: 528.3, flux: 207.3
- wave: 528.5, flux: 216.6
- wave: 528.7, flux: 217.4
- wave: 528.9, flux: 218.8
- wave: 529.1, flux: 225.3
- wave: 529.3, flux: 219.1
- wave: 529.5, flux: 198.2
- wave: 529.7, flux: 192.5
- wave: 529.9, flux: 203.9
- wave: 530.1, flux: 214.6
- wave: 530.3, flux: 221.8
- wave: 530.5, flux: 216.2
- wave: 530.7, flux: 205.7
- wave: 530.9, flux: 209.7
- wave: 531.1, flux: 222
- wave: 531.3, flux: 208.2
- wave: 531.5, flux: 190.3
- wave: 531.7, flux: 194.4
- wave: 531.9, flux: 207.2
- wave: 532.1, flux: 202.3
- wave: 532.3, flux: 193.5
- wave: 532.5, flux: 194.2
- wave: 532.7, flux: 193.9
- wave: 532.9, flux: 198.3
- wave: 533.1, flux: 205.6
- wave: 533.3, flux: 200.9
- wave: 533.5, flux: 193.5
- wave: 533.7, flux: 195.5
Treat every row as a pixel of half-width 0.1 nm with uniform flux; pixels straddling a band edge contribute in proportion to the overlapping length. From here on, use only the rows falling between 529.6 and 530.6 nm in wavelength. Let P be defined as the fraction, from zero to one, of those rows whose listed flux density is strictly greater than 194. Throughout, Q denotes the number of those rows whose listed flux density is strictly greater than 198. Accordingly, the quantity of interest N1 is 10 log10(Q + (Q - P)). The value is 9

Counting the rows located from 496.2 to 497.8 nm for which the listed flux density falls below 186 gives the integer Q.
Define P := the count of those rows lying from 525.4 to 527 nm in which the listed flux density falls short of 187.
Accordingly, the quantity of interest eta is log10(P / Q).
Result 0.2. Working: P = 3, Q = 2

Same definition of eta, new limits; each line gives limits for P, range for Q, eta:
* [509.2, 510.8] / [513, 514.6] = -0.3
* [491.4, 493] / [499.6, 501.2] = 0.8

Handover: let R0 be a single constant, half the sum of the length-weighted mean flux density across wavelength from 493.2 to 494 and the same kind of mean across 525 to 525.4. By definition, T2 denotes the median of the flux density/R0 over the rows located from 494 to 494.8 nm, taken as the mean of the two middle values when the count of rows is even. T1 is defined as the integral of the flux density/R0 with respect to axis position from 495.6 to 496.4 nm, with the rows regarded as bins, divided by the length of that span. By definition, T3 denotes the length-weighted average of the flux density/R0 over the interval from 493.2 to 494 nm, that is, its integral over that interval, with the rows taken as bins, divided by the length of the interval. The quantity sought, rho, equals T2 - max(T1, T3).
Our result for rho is -0.08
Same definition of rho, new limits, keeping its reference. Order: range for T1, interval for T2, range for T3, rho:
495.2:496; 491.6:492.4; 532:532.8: -0.15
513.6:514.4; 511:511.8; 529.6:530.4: -0.16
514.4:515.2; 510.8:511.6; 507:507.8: -0.09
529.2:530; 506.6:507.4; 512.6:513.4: -0.03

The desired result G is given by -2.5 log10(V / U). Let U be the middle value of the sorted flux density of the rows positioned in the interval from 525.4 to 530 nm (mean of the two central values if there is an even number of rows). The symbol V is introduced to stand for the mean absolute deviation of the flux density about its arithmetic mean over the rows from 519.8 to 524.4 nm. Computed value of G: 3.4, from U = 196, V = 8.9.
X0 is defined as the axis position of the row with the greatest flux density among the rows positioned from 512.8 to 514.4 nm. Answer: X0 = 512.9 nm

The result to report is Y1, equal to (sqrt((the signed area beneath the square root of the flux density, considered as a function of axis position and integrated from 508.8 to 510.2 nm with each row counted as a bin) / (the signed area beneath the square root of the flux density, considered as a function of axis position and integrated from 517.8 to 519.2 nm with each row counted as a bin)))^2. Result 1.1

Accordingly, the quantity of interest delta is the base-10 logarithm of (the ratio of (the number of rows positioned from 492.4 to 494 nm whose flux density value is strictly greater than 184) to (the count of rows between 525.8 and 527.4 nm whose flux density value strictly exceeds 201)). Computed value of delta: 0.40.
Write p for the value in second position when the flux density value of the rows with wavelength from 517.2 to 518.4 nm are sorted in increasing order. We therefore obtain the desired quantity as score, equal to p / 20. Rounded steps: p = 173.3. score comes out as 8.7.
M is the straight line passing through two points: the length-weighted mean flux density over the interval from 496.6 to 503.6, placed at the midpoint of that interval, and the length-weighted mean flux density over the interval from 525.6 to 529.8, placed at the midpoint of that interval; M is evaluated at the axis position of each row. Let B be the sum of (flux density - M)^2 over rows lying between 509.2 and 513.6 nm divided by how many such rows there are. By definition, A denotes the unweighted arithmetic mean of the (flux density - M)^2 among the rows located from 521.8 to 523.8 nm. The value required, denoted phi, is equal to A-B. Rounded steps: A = 84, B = 229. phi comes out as -145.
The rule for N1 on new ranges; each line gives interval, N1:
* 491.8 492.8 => 3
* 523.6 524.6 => 10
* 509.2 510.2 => 6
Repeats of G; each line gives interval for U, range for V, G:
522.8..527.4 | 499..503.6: 3.5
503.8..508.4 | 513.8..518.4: 2.7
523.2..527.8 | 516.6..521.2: 2.9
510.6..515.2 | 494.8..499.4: 3.2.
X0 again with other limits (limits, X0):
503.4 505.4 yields 504.7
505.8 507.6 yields 507.1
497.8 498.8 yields 498.3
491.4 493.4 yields 492.9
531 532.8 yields 531.1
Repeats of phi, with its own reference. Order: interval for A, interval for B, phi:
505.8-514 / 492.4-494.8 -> 129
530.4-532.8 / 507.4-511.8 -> -334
